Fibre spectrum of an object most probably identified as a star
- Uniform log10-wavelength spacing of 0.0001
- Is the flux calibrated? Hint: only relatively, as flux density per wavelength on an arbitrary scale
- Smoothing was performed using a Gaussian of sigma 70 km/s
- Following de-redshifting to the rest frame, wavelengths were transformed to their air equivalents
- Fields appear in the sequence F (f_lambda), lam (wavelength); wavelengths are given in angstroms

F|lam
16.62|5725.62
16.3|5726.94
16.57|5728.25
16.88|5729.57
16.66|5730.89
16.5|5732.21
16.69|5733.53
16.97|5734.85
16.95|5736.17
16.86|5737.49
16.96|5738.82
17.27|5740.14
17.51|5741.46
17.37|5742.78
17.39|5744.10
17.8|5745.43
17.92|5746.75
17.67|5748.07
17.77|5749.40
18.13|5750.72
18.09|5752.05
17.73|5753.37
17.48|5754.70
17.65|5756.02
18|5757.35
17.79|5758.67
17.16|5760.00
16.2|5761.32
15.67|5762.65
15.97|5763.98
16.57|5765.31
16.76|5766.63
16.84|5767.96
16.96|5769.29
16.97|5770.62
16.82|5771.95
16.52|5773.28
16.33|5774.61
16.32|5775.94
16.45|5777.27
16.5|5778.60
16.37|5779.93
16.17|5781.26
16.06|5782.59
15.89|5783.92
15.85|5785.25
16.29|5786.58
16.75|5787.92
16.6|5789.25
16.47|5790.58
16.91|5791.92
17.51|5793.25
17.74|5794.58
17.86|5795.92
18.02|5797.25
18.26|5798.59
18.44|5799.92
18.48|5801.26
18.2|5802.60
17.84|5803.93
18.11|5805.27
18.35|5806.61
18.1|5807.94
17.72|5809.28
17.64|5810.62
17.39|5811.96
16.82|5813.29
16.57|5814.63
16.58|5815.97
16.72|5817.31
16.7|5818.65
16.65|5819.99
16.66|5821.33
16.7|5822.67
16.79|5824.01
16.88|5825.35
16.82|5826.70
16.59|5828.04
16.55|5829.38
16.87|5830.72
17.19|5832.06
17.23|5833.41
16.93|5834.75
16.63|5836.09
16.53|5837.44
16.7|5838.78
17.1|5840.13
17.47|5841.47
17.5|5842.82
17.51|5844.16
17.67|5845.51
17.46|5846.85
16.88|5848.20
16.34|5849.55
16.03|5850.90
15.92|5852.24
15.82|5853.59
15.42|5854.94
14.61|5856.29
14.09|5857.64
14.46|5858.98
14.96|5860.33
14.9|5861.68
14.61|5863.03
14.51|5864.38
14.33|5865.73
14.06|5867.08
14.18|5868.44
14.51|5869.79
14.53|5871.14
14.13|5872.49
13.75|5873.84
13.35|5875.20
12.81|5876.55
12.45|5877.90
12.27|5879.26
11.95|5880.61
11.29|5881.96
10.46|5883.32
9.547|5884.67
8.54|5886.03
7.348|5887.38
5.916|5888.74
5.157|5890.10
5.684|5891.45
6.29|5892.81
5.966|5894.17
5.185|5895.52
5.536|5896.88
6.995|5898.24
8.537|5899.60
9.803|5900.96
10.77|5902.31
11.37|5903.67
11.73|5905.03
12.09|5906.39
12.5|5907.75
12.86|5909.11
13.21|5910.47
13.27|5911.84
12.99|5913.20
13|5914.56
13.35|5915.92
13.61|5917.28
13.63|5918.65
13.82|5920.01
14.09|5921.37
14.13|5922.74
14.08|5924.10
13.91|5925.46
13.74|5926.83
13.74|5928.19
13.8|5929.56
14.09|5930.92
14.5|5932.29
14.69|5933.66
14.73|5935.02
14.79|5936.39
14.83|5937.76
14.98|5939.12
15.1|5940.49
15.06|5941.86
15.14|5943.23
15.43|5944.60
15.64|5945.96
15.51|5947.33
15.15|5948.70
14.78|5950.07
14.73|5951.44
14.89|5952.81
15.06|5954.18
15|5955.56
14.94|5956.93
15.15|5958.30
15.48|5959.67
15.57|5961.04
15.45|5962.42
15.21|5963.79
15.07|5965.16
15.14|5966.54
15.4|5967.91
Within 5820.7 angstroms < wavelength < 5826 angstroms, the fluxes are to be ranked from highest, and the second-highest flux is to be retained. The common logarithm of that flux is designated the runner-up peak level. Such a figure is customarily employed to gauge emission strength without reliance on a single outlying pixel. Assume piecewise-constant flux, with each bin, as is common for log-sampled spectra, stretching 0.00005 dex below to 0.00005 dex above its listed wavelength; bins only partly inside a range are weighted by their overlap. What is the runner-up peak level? 1.225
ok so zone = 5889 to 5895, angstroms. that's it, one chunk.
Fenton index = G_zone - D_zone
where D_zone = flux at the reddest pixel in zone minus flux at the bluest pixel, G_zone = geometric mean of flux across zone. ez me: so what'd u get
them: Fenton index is 4.9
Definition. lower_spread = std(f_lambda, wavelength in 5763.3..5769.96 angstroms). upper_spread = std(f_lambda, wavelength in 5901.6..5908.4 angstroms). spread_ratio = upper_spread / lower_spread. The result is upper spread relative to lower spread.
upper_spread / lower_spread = 1.7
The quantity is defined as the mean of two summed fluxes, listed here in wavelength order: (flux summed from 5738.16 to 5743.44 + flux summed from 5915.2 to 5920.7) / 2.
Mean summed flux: 61.8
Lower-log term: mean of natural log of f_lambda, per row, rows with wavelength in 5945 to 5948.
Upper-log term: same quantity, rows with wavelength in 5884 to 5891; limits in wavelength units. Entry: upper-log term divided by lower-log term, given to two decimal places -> 0.71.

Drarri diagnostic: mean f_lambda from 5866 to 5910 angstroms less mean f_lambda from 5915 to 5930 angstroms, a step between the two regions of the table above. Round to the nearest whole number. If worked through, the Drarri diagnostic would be -3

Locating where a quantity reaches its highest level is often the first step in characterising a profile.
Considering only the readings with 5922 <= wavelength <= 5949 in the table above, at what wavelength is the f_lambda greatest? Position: 5945.96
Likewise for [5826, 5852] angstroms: 5845.51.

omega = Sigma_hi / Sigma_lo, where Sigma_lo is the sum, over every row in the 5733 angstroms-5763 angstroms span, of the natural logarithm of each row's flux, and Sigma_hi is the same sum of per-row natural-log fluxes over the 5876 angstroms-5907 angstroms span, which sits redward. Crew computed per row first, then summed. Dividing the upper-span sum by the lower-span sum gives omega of 0.75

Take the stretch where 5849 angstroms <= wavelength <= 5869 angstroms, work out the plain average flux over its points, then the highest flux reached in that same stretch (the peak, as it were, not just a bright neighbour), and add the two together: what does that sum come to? 31.3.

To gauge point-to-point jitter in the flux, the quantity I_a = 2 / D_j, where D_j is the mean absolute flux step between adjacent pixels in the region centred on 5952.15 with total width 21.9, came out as 11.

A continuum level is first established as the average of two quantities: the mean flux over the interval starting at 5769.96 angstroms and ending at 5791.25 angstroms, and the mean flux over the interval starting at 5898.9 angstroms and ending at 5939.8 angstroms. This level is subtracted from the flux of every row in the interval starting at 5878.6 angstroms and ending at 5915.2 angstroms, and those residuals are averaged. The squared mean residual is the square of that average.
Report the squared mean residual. 27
